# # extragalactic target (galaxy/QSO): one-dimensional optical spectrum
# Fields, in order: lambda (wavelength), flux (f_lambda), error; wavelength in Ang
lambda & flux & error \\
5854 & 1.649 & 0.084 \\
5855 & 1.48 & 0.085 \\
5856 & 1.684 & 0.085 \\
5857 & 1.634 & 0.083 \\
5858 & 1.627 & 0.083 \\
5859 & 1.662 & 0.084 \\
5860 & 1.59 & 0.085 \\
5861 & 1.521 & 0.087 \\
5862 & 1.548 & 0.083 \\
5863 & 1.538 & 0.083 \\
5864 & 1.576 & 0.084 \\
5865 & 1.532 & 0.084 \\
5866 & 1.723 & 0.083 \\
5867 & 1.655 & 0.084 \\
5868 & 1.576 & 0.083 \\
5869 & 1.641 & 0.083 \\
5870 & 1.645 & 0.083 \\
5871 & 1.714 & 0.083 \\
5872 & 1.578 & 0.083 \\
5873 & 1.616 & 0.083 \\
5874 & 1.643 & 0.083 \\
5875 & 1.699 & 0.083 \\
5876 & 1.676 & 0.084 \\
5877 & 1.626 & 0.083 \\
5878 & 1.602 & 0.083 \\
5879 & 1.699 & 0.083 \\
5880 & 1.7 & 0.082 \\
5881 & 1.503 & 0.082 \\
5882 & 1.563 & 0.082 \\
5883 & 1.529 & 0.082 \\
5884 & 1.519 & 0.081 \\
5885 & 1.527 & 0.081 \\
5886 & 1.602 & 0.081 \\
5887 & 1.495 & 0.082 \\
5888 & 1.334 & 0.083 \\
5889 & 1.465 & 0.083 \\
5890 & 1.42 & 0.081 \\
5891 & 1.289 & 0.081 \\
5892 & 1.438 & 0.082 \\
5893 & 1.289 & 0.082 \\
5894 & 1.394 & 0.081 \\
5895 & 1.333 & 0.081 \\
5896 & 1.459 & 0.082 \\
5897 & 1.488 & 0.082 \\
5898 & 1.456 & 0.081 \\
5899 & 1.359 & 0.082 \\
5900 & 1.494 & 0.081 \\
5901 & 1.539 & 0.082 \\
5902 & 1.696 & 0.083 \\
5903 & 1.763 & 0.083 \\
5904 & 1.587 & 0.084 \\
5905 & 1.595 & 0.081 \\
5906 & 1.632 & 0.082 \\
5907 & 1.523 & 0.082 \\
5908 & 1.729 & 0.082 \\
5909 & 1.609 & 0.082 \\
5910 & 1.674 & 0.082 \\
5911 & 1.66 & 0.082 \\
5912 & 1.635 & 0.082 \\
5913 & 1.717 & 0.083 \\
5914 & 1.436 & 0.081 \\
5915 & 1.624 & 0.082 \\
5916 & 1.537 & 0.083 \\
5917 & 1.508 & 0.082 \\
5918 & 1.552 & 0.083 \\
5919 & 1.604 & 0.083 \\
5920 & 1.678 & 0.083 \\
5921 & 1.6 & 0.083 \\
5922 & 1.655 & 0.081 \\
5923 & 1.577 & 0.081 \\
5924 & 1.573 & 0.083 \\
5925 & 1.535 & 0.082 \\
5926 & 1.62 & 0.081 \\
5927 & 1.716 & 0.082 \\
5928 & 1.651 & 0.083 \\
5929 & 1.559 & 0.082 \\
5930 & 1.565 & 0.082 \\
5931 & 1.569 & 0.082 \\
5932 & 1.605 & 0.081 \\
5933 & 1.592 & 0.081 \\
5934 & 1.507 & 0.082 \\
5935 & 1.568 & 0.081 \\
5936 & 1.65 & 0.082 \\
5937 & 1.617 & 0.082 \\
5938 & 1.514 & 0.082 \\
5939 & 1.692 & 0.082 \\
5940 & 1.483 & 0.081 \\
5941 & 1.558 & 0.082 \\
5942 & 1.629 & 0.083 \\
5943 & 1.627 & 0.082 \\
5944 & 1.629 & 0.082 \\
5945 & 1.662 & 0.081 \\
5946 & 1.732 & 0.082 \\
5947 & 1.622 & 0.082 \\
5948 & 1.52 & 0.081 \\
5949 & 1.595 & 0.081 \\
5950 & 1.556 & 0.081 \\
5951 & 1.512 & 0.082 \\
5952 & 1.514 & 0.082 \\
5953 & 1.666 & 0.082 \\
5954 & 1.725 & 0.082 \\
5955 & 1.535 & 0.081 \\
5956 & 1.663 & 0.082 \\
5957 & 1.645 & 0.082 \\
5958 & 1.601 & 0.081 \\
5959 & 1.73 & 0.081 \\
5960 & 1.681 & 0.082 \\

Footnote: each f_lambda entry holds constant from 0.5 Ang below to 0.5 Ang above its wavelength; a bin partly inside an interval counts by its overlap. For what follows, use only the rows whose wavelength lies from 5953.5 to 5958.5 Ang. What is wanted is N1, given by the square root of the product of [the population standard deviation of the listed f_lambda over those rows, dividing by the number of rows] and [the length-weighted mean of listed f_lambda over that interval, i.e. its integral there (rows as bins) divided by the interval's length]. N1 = 0.32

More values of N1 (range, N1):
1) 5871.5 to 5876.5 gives 0.27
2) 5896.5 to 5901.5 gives 0.30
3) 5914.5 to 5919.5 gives 0.26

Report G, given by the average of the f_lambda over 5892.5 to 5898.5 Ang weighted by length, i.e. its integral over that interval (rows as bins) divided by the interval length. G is 1.40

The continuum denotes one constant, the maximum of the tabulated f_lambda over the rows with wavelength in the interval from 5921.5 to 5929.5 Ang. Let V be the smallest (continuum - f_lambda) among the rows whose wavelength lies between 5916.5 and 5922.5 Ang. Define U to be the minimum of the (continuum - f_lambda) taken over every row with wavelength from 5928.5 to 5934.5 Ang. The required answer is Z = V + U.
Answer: 0.15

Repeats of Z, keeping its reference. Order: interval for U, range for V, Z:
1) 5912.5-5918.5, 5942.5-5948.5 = -0.02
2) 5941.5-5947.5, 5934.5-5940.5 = 0.01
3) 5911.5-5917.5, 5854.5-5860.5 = 0.03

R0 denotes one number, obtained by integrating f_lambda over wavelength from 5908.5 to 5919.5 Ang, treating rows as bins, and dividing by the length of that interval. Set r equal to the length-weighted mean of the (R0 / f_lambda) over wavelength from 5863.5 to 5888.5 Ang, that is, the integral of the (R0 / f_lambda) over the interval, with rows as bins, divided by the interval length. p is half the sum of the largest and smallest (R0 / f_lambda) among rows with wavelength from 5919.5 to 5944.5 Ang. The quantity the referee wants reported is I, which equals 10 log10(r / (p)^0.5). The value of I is 0.00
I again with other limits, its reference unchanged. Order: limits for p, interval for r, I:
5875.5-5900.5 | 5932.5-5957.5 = -0.19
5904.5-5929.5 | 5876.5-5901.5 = 0.30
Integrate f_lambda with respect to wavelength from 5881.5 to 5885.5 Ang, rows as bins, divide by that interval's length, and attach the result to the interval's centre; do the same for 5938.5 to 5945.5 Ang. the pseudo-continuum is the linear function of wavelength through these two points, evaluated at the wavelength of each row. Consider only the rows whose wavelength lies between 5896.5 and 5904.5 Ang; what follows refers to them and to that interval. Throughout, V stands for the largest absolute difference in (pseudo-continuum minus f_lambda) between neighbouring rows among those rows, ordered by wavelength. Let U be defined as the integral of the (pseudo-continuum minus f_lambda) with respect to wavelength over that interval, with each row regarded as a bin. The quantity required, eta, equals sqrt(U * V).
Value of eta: 0.11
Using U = 0.07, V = 0.177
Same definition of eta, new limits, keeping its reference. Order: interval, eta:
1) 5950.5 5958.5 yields 0.18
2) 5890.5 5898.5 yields 0.43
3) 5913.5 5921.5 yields 0.13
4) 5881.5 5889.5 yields 0.21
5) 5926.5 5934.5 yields 0.02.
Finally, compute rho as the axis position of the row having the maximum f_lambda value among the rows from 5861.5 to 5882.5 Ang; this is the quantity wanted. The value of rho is 5866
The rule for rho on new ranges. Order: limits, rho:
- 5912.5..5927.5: 5913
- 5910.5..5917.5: 5913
